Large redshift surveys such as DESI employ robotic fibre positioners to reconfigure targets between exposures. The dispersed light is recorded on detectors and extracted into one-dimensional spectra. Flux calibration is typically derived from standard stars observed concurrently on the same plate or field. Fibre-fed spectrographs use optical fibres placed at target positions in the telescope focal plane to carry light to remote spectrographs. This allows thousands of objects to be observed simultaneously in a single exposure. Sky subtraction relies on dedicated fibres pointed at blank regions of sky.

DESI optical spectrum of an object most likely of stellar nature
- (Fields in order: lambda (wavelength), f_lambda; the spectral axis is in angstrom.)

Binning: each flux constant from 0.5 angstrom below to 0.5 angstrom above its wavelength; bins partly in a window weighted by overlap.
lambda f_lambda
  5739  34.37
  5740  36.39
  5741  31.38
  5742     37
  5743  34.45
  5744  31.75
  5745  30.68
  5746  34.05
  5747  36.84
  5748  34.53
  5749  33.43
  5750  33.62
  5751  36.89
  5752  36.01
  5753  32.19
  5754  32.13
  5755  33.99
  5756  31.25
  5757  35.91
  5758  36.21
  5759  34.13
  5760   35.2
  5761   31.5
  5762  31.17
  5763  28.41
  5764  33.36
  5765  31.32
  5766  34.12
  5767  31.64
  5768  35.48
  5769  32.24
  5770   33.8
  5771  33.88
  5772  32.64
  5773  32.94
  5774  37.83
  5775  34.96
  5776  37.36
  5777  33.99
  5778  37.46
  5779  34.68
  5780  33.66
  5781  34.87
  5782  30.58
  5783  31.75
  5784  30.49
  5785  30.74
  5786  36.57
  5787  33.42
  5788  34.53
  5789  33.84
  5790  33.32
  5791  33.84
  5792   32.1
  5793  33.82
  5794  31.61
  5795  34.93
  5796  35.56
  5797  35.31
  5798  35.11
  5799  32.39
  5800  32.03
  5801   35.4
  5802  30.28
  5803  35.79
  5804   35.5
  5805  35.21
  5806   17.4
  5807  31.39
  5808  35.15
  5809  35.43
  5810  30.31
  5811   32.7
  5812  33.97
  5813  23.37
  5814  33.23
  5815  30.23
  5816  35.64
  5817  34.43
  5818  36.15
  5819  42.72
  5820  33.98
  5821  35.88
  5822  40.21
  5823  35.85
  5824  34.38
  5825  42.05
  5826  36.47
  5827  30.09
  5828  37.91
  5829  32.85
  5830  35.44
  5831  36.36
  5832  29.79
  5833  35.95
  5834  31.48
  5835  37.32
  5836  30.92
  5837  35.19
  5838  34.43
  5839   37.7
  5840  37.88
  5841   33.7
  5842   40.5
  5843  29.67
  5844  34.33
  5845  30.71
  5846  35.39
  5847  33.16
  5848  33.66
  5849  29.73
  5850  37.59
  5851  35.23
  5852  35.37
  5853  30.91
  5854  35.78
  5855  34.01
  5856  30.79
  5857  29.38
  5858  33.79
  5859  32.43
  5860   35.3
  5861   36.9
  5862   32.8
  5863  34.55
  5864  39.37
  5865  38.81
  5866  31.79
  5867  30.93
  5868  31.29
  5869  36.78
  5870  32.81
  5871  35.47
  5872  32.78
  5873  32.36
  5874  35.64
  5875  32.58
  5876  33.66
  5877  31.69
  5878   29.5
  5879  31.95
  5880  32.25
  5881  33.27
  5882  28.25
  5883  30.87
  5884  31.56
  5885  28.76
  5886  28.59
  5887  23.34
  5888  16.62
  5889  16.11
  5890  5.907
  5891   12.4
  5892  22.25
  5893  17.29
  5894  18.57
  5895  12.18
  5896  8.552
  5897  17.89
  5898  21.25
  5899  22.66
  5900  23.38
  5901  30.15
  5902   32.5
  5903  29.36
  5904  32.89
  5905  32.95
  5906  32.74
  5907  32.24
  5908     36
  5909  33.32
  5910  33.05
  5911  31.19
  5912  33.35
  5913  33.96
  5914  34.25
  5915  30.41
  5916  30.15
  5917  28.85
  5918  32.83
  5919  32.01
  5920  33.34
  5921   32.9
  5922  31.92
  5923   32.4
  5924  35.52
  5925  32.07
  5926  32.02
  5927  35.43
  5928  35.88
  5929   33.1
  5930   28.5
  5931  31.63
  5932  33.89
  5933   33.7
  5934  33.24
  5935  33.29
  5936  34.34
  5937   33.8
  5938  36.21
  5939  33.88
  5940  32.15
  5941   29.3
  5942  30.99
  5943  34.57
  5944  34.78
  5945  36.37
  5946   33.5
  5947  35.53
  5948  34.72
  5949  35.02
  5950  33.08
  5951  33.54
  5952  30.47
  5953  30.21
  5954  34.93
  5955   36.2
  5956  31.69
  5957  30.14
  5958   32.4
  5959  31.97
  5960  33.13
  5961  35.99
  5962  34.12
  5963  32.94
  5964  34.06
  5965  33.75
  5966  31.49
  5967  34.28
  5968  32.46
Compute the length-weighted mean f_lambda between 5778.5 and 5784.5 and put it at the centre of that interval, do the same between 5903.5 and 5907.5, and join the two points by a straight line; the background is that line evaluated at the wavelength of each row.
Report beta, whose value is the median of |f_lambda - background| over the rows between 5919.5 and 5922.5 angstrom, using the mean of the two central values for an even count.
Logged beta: 0.63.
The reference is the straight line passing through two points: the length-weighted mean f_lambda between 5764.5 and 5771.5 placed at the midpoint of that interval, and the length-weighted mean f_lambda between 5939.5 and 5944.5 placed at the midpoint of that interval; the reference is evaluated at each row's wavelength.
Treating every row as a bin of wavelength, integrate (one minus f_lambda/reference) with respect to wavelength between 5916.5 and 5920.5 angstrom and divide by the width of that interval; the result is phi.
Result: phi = 0.022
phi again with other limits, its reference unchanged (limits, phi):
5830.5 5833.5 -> -0.035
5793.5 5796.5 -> -0.029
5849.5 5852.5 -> -0.099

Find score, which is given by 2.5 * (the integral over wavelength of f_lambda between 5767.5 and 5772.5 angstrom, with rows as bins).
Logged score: 420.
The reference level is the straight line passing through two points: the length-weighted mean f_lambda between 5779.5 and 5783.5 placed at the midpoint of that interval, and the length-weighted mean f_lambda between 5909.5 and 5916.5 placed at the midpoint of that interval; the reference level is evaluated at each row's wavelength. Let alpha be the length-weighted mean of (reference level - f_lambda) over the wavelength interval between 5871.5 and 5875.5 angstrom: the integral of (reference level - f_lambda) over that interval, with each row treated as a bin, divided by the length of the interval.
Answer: -0.89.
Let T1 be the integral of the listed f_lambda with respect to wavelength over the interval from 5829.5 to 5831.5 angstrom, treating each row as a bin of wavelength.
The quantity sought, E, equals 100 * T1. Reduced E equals 7180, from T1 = 72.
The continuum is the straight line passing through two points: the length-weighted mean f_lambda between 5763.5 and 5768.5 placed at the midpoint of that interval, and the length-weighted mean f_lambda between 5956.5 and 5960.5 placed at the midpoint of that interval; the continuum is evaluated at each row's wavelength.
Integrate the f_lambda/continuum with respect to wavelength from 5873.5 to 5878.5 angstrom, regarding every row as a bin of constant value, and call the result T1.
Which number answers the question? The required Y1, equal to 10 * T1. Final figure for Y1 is 50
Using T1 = 5.0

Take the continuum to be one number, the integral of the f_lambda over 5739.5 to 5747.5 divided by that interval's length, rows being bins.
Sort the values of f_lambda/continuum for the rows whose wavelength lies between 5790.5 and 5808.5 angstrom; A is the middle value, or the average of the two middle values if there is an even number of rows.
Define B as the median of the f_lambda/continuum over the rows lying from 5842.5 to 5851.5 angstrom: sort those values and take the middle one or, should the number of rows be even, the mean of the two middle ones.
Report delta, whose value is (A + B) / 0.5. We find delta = 3.99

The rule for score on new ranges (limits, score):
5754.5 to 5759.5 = 429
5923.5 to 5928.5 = 427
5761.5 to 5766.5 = 396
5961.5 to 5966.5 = 416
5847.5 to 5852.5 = 429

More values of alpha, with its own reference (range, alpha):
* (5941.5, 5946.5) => -1.79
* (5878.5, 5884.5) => 1.07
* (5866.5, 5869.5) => -0.53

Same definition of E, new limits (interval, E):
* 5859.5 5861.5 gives 7220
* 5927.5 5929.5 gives 6898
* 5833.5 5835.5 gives 6880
